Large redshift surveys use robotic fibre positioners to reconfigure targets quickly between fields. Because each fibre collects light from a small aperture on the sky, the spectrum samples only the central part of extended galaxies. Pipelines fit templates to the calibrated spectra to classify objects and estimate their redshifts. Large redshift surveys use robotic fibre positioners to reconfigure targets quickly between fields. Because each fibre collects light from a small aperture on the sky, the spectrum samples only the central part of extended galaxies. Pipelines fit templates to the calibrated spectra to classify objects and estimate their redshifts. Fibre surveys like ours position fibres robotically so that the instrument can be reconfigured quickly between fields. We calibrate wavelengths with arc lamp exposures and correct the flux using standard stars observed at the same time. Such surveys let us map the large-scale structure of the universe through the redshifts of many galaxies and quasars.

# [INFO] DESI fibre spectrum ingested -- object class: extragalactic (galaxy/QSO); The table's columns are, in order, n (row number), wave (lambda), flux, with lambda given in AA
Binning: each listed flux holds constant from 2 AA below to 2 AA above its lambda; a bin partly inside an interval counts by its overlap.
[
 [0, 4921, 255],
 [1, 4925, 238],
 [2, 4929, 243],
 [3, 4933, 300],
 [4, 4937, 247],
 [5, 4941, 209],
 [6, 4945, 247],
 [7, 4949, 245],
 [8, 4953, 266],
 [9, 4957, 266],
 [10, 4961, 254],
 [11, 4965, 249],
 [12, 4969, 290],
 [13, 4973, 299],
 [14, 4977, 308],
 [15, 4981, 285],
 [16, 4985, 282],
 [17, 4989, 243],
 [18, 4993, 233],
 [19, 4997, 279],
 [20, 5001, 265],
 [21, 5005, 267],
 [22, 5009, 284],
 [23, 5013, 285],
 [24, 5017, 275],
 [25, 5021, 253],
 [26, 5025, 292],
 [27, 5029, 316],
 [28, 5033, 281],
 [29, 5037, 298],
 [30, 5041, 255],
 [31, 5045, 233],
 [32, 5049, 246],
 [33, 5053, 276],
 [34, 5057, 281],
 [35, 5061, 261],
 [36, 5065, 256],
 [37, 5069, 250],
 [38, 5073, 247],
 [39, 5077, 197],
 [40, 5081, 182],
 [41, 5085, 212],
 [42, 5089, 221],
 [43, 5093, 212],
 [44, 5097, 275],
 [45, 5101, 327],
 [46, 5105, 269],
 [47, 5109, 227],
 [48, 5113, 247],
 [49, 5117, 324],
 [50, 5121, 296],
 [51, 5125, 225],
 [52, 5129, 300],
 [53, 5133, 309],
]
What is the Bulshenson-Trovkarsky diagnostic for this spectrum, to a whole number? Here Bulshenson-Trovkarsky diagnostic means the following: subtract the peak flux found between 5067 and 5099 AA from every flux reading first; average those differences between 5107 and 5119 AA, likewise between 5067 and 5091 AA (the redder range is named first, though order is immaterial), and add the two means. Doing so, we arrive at -66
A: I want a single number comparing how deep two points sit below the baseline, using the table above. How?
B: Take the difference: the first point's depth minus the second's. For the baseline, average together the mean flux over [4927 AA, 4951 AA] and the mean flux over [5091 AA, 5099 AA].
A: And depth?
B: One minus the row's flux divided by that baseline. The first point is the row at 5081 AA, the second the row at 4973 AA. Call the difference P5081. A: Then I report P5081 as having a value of 0.48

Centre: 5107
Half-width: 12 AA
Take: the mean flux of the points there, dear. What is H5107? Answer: 278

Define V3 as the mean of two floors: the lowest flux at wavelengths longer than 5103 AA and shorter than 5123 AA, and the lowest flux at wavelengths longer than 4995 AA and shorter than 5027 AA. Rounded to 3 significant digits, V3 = 240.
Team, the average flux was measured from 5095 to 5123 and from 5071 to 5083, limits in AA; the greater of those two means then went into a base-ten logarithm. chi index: 2.45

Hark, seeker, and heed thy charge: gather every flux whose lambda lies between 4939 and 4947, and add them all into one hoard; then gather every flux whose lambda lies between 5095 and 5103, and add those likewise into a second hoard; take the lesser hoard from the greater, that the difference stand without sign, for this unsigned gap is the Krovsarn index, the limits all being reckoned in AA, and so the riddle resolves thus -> 146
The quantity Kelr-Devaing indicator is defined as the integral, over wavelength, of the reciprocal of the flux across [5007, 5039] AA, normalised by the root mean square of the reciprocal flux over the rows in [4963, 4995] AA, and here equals 30.3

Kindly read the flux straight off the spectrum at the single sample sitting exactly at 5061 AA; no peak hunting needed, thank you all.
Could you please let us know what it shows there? 261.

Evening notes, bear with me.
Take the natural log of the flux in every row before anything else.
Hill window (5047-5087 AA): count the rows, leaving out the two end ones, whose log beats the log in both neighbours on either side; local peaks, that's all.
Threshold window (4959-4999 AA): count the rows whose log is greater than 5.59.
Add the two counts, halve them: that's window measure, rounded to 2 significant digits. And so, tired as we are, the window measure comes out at 3.5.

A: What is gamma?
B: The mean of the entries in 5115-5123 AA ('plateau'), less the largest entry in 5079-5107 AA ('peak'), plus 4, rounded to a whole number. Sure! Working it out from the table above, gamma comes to -13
